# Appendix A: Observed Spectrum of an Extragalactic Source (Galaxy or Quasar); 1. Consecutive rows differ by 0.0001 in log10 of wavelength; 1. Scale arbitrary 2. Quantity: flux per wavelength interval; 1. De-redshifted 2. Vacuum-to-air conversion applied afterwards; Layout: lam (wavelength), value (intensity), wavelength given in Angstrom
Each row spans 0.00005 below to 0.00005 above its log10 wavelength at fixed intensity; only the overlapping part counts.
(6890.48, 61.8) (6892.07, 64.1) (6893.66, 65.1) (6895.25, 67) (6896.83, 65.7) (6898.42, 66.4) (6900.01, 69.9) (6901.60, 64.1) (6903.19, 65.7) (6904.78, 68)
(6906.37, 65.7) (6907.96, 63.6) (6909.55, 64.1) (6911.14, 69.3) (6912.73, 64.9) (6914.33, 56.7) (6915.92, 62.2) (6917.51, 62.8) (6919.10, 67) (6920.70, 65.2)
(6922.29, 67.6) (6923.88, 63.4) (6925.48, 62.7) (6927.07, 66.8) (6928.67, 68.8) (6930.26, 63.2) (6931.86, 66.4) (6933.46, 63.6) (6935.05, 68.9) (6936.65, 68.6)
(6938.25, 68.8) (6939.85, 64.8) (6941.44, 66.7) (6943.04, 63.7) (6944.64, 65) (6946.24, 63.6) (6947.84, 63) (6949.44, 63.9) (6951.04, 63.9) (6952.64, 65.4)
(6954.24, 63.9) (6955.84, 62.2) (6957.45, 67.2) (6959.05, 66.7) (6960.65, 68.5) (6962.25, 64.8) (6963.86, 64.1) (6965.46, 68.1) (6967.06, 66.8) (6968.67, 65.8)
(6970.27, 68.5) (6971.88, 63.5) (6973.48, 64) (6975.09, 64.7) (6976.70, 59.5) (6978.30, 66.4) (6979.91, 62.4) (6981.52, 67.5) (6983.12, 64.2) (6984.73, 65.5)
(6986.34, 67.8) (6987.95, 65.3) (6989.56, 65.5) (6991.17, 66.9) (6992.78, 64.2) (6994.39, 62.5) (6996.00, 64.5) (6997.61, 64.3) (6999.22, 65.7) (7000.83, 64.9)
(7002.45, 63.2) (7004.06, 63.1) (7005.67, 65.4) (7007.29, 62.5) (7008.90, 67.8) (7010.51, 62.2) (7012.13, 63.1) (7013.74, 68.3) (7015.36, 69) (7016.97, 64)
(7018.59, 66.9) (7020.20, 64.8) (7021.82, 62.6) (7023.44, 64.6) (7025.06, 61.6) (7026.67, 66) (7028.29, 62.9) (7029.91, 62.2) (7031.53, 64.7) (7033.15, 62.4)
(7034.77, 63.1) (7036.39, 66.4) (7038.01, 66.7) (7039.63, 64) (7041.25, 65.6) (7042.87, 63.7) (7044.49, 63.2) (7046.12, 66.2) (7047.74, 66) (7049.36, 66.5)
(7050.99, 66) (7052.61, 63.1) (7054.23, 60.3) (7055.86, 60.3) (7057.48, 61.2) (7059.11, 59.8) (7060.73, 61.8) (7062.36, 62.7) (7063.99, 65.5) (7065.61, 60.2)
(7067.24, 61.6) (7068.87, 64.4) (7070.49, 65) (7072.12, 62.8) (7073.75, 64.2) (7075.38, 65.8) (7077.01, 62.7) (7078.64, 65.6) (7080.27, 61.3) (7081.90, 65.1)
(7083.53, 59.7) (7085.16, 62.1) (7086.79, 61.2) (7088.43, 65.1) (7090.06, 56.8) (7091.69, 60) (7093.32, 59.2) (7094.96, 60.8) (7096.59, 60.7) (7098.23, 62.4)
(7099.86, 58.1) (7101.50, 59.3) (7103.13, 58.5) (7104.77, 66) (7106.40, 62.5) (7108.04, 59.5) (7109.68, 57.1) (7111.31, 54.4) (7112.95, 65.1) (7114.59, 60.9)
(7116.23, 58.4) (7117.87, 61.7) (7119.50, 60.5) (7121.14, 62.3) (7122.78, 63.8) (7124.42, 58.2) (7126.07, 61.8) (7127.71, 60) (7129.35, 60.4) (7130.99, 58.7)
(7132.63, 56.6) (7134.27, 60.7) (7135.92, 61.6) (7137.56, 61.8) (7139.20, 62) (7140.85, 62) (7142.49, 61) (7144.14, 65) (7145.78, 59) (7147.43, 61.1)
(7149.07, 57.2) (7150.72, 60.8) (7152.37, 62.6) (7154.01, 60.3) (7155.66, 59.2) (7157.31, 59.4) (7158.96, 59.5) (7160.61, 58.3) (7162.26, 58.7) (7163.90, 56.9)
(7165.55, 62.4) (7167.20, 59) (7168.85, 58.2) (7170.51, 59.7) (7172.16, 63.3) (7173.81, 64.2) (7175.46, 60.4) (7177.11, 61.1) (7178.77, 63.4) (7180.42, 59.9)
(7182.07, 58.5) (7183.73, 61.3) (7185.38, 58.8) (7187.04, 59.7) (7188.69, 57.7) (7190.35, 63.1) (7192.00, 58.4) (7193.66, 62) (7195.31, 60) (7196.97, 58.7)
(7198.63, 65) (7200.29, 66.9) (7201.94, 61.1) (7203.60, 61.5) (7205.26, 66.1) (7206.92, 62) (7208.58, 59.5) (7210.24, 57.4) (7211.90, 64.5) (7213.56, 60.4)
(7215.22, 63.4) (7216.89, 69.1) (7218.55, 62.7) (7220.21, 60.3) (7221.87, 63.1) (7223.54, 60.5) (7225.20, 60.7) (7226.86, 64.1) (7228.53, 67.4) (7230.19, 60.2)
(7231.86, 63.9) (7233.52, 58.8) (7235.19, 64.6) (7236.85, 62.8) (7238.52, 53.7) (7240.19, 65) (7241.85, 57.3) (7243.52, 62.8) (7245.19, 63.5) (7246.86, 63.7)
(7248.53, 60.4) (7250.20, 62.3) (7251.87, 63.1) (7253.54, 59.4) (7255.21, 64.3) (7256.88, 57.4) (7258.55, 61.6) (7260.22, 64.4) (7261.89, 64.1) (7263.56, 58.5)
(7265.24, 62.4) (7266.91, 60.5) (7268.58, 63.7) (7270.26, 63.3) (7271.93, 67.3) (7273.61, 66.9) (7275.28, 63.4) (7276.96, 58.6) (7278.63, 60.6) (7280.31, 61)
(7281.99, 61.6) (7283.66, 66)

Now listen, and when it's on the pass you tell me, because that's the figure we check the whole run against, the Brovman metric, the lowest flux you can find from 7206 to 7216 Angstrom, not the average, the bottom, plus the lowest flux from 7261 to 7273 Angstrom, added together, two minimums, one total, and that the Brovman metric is 116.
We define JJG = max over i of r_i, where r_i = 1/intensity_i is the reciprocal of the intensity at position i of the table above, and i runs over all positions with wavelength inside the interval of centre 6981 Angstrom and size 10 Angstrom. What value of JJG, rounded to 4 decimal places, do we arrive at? 0.0168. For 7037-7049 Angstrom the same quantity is 0.0158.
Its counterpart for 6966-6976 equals 0.0157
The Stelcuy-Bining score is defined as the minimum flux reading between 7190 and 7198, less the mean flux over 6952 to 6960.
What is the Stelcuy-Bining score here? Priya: -6.7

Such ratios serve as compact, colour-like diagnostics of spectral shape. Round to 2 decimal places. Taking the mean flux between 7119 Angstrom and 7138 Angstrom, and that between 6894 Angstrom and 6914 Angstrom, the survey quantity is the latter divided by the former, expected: 1.09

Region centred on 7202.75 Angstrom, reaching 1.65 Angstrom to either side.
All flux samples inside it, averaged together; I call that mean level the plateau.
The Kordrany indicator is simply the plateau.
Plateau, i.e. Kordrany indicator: 61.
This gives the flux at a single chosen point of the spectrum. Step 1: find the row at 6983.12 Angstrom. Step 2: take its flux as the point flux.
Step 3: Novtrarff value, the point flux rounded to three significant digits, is 64.2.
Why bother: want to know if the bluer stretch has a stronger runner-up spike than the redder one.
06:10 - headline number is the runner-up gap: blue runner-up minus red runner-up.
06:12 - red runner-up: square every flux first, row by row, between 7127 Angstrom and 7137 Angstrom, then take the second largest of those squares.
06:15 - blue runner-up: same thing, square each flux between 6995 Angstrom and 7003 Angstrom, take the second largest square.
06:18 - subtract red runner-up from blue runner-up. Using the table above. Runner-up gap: 528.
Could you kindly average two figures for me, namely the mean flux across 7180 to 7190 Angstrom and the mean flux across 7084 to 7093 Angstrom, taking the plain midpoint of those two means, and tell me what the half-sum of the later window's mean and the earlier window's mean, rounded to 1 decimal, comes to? 60.2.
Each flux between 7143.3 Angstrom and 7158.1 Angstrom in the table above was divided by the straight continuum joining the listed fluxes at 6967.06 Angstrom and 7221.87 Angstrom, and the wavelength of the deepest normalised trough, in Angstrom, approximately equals 7149.07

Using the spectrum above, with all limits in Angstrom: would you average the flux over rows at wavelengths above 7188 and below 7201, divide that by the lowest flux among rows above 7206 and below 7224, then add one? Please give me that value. 2.07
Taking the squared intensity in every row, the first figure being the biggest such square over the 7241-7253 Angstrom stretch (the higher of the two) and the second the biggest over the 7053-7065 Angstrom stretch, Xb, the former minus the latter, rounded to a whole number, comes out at -233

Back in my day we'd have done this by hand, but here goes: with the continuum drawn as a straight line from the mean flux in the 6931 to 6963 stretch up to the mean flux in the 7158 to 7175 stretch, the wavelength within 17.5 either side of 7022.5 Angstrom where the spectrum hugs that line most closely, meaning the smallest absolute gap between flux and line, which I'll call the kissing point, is 7034.77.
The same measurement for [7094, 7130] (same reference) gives 7114.59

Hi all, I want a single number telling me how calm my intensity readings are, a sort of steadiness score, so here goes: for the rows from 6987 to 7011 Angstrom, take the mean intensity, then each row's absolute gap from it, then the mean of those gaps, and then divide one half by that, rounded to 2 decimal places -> 0.38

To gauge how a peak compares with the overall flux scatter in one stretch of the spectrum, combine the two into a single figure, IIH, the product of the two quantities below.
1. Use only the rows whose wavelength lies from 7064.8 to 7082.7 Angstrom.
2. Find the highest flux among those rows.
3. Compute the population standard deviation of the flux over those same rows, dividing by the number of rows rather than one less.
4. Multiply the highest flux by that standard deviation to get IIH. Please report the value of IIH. 119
